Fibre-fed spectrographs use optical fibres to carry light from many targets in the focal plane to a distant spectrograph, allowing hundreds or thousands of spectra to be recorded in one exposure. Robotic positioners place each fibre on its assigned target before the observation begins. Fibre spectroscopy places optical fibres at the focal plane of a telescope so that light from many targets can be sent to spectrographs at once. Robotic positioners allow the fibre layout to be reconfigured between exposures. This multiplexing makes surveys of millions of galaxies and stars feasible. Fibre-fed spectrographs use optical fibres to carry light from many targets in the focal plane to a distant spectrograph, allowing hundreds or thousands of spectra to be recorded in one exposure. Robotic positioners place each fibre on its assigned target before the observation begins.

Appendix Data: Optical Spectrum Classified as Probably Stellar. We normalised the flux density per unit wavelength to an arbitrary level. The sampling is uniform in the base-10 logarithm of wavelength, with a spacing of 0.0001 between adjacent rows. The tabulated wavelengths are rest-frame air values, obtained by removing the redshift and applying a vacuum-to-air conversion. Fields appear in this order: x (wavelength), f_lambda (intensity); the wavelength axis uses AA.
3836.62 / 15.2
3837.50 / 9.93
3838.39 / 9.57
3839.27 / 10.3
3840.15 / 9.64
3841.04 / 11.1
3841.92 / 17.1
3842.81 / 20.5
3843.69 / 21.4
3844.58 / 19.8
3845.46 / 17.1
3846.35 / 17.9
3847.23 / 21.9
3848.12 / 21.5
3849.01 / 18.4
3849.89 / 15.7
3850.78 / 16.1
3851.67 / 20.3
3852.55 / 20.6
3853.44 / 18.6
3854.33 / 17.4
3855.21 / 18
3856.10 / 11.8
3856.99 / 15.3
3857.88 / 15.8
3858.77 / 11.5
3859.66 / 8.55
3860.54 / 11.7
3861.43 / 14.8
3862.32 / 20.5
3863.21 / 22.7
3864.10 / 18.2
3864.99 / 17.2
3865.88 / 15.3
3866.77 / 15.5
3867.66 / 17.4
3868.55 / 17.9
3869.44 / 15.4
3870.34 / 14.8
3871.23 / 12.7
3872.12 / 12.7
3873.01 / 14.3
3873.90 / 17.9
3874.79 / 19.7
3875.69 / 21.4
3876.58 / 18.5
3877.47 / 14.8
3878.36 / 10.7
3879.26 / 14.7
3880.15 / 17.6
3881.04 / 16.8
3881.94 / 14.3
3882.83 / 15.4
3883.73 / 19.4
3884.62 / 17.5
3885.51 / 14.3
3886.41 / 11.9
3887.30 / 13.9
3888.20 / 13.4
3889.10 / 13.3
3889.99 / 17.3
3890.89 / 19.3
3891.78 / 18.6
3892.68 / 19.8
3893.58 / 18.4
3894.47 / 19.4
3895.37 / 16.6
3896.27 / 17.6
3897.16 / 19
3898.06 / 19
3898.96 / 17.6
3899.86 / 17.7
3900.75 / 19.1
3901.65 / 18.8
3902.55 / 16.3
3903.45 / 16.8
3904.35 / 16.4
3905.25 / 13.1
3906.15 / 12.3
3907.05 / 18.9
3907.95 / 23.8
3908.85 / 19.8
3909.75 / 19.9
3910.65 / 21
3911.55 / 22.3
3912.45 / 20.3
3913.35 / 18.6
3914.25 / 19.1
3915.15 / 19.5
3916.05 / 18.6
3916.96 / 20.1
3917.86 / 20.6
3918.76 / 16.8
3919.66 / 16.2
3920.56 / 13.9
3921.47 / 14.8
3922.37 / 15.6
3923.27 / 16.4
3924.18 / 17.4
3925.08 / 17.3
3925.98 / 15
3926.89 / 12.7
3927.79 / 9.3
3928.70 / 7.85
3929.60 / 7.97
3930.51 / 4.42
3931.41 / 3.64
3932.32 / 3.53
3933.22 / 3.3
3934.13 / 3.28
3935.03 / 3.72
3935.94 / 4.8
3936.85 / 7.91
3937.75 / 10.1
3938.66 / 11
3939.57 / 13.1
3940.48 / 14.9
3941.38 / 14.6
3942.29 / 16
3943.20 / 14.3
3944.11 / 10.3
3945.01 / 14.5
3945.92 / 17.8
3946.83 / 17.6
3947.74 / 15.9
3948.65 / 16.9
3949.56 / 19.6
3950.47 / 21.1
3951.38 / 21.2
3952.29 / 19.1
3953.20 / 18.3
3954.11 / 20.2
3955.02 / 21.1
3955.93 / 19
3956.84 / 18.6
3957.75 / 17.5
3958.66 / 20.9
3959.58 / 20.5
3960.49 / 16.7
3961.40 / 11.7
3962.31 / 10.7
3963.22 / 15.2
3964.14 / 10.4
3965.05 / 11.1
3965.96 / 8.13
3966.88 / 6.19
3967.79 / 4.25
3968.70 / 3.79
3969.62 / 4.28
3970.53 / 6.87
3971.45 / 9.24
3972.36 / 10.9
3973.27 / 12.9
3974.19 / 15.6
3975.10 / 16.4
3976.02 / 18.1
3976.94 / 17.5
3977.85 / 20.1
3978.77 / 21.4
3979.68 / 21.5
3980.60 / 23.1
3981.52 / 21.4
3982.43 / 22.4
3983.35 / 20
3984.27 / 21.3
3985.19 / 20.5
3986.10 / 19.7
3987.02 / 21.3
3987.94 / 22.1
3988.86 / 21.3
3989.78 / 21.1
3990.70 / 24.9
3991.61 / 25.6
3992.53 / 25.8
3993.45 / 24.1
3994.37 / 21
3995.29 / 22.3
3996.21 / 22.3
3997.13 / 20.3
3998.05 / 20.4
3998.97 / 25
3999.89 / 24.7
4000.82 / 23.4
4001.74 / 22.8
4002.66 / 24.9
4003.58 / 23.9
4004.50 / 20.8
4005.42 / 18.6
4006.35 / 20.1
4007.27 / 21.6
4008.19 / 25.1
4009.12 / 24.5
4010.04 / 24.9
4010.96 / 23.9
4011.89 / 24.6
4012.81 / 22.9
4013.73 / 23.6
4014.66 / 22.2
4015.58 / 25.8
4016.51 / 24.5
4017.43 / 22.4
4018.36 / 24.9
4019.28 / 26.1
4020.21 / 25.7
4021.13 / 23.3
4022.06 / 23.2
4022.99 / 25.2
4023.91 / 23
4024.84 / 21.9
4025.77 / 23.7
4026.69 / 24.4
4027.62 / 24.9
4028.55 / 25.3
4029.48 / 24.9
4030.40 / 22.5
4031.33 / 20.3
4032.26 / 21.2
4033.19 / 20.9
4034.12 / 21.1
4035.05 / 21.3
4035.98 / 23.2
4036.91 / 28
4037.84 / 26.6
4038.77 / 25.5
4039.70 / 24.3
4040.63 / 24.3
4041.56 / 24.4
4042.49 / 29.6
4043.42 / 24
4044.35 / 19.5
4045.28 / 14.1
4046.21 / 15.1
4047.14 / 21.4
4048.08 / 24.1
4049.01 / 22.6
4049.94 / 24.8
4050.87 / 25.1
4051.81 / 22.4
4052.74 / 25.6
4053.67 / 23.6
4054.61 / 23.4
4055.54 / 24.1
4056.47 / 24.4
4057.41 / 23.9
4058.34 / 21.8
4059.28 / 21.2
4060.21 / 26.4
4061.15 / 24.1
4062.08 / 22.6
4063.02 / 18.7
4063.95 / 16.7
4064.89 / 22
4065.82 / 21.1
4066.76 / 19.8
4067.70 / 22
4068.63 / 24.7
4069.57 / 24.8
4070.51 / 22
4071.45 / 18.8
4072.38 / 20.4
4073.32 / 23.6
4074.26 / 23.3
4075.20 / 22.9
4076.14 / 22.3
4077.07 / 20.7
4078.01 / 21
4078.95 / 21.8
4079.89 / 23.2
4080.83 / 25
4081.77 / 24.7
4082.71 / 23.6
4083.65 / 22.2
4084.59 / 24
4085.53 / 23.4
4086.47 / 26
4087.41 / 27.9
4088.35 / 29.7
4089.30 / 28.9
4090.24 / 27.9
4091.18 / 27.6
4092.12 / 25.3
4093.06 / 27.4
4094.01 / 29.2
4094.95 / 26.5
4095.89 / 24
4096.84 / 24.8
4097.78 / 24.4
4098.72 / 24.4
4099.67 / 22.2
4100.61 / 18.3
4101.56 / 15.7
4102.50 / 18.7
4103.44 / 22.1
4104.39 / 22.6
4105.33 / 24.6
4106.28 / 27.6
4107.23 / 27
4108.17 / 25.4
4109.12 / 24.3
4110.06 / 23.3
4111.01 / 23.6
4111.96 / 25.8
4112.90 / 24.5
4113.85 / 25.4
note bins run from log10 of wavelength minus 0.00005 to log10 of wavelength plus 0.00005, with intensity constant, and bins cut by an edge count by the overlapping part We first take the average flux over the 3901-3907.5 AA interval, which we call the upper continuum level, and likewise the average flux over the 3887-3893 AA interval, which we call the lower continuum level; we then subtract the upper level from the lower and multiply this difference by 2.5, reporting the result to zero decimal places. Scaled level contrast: 1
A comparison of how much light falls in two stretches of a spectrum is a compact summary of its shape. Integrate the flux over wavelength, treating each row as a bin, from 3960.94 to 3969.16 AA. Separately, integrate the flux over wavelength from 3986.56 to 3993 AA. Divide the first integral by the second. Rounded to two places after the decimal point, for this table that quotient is 0.50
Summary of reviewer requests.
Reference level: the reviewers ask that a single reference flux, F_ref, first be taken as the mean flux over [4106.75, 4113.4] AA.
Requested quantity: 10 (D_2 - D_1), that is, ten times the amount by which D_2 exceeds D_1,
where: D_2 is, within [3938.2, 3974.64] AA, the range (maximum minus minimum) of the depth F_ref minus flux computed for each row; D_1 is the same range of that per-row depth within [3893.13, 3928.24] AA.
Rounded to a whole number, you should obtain 29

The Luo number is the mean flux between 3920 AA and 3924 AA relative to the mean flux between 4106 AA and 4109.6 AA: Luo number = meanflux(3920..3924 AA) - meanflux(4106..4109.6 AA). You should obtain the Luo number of -11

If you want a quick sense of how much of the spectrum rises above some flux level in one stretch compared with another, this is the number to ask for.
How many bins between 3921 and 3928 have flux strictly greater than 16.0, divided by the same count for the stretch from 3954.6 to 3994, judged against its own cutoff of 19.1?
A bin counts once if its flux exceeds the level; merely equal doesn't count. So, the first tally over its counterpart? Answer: 0.14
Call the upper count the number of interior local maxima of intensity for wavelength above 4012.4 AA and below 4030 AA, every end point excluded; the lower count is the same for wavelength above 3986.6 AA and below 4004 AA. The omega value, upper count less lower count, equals 1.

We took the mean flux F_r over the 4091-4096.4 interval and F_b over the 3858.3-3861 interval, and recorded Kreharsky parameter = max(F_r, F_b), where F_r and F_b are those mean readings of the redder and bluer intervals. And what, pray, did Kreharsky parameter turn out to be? 27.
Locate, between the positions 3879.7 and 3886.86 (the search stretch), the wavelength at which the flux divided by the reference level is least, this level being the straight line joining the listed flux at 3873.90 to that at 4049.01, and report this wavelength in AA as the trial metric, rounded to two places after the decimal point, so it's 3886.41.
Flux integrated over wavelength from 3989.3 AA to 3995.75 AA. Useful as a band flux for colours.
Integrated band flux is 152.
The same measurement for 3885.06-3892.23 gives 109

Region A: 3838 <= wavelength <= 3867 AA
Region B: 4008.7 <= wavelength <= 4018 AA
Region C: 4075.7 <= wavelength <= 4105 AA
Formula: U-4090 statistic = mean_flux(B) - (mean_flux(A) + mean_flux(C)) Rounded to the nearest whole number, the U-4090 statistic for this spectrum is -17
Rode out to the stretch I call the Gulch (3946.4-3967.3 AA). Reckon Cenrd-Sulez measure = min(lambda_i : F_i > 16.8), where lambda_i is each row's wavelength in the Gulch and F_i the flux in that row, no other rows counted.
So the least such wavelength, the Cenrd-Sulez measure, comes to 3946.83 AA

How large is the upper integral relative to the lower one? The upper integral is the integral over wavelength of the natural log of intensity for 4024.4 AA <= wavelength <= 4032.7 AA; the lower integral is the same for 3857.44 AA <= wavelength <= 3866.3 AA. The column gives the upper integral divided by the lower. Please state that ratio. 1.1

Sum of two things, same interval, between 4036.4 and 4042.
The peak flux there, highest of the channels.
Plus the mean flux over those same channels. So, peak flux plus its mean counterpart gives 54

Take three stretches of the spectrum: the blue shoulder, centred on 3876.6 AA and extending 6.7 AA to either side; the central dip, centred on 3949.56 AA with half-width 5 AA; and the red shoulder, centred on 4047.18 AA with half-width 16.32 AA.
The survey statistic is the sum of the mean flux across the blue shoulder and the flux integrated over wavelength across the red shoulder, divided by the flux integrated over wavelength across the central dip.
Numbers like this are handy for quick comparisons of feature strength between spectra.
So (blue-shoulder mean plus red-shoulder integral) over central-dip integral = 4.2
